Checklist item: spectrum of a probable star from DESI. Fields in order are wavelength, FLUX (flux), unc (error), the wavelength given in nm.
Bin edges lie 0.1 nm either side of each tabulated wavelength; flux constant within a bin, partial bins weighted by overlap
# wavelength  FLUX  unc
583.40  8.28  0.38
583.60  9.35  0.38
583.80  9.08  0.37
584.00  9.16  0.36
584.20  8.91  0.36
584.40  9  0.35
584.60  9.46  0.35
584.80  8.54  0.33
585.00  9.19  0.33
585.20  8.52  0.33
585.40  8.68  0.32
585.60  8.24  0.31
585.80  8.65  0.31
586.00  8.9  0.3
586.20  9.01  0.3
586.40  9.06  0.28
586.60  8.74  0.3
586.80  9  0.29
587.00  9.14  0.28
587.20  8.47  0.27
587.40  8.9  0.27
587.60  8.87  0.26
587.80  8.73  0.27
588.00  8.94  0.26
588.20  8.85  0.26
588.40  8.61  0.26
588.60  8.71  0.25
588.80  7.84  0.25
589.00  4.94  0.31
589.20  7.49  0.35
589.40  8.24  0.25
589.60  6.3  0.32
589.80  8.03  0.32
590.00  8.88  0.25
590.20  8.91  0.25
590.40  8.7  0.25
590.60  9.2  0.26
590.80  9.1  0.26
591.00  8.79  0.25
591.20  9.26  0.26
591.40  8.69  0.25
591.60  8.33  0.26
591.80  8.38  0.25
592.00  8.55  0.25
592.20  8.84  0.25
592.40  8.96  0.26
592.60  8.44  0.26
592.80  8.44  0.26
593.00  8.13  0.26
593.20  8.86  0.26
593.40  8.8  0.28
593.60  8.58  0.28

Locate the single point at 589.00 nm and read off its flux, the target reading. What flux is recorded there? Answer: 4.94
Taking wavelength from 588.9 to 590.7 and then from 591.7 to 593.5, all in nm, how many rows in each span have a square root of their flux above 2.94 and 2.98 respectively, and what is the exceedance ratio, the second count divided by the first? 0.25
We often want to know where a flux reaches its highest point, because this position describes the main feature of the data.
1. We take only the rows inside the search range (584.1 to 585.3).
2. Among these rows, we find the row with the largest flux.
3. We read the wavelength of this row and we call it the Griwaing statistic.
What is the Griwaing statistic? 584.60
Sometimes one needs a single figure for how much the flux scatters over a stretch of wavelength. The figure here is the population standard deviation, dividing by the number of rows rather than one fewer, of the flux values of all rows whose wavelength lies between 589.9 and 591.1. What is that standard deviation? 0.17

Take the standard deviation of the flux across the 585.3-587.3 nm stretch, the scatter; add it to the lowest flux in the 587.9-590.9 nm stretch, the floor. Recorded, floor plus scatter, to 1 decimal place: 5.2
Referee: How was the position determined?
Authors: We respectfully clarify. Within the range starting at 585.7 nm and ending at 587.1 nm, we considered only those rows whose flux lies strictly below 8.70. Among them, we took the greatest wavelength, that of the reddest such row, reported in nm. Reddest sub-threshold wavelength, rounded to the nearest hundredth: 585.80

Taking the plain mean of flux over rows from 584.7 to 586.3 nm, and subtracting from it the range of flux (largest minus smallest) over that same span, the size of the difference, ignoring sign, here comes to 7.77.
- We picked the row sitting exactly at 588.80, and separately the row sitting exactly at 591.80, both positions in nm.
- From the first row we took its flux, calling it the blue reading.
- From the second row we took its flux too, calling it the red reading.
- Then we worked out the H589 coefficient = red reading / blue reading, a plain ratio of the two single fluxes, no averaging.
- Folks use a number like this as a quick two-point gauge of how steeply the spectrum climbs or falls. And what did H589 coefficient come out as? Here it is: 1.07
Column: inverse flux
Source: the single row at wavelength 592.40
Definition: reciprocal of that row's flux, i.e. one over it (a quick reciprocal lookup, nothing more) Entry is 0.112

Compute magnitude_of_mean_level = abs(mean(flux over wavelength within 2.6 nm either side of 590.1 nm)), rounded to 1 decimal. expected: 8.4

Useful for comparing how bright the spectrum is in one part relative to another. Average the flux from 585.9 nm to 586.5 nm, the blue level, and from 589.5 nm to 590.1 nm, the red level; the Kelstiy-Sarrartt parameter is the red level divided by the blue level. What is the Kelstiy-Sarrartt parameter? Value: 0.86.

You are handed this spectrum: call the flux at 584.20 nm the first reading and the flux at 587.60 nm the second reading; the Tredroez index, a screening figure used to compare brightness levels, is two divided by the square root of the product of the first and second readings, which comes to 0.225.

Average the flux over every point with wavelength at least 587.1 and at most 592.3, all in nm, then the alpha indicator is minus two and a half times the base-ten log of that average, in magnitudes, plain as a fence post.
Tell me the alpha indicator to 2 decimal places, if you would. -2.31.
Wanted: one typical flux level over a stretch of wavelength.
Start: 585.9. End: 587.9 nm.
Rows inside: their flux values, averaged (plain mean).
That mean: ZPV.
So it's 8.88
